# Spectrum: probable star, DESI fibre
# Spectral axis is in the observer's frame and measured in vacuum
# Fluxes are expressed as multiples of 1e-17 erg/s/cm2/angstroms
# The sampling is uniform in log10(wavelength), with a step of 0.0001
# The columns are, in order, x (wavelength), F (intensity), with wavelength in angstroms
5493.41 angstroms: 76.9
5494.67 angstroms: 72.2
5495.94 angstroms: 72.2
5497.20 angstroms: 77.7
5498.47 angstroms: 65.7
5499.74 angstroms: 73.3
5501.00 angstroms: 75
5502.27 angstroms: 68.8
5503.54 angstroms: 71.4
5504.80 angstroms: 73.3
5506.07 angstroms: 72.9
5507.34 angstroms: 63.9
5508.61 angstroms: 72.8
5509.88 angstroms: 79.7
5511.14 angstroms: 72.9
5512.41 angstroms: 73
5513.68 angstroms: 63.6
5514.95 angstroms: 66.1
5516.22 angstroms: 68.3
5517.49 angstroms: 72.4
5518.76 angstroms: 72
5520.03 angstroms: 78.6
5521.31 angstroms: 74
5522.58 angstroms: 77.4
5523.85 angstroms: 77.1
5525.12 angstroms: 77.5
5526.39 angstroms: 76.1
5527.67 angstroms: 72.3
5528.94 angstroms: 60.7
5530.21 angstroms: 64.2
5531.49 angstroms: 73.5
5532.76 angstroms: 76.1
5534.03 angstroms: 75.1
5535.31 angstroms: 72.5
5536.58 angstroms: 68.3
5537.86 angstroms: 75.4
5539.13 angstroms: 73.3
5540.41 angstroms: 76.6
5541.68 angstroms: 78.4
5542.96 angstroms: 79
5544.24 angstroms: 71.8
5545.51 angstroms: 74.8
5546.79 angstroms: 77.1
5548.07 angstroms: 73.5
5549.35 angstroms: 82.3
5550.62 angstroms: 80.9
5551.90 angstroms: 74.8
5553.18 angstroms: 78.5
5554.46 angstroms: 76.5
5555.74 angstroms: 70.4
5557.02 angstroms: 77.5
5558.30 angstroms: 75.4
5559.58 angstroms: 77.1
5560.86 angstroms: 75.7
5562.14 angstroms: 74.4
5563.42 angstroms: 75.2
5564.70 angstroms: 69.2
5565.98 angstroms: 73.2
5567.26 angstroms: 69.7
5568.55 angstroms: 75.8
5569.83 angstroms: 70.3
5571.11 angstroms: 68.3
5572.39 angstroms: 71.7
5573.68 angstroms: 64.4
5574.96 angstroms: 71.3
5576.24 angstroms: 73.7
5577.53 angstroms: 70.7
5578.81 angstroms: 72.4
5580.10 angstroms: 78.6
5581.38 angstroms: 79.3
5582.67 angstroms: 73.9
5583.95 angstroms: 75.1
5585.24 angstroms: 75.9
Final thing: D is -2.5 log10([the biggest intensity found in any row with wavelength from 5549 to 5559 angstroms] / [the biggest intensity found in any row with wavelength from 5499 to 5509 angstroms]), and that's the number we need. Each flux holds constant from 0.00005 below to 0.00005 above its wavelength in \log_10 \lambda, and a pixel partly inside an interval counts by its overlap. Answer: -0.10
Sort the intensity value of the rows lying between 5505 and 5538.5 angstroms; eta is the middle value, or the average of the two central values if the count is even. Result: 73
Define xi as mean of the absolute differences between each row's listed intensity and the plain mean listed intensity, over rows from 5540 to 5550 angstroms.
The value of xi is 2.51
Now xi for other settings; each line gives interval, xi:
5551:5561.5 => 1.66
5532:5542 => 2.32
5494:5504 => 2.55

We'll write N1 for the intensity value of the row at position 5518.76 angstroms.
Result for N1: 72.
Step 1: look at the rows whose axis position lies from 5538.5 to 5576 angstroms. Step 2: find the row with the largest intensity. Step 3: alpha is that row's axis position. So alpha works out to 5549.35 angstroms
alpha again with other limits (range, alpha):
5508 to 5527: 5509.88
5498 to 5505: 5501.00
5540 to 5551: 5549.35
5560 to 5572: 5568.55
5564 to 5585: 5581.38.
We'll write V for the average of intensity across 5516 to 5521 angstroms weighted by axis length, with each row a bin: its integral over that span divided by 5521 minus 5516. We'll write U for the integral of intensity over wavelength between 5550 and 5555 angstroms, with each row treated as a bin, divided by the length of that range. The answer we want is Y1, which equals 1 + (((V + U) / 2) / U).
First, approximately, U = 77.6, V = 73.2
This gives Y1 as 1.97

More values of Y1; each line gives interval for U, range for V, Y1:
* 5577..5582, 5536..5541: 1.99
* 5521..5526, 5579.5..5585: 2.00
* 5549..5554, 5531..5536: 1.97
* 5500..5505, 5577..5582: 2.02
